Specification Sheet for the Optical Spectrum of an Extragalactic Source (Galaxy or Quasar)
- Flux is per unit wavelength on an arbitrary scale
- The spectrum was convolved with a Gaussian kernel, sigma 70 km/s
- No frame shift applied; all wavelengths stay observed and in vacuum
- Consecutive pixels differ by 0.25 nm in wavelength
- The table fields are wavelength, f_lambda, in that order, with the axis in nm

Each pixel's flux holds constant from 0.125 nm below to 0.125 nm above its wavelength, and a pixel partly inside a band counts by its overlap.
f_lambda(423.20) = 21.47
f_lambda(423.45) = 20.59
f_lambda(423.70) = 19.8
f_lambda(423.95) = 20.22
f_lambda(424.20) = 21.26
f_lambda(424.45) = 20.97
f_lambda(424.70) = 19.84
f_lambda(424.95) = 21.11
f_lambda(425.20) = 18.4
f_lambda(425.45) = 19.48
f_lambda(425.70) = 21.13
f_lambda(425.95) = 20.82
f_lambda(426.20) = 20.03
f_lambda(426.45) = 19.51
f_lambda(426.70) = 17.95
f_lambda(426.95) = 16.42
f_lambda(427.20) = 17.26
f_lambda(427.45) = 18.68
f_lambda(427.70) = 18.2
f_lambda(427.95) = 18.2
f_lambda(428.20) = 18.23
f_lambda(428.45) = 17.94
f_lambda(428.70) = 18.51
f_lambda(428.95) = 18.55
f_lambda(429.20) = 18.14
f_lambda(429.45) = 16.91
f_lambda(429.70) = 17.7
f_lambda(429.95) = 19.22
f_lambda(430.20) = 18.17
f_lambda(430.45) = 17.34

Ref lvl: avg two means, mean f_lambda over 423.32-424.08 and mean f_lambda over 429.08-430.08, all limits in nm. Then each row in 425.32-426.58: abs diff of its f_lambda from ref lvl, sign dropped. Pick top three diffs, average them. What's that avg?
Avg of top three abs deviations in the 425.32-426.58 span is 1.6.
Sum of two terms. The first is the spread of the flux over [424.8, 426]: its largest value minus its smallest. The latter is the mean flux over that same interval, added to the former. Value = 22.9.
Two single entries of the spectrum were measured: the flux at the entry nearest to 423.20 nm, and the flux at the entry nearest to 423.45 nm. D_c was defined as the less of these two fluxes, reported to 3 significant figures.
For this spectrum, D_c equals 20.6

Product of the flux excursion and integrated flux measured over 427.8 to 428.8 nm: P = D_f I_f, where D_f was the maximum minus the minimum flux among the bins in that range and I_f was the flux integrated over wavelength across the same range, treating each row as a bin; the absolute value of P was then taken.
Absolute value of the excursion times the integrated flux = 10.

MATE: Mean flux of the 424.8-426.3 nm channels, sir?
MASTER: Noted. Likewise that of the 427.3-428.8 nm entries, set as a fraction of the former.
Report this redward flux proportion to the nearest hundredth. 0.91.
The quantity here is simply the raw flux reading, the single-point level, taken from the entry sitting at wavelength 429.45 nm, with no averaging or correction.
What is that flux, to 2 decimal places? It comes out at 16.91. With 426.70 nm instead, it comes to 17.95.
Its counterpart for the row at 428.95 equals 18.55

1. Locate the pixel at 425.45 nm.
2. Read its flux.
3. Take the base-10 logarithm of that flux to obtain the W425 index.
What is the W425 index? 1.29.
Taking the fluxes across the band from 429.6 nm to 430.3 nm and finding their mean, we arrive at 18.4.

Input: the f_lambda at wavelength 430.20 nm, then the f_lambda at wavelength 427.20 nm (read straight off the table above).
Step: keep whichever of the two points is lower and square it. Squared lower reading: 298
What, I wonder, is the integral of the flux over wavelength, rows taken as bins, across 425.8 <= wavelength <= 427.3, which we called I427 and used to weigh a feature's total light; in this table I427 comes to 28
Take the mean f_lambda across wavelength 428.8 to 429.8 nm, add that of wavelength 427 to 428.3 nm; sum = 35.9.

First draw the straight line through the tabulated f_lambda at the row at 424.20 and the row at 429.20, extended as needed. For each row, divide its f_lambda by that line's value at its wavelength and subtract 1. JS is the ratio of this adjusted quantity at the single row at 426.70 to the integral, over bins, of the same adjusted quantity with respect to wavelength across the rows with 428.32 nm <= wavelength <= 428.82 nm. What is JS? 11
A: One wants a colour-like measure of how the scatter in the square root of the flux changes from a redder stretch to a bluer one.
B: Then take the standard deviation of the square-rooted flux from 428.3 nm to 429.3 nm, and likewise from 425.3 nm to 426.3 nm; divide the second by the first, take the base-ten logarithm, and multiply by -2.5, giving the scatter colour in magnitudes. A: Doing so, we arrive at -1.0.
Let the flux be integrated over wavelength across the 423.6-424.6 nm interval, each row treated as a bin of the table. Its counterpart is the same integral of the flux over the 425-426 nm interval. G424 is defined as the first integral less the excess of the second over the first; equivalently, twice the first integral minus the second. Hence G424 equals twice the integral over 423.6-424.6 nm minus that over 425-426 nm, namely 21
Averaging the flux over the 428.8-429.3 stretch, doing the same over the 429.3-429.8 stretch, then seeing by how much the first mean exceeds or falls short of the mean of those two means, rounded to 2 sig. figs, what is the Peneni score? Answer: 0.52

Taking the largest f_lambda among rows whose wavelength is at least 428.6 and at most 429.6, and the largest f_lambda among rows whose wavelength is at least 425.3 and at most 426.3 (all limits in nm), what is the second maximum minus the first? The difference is 2.6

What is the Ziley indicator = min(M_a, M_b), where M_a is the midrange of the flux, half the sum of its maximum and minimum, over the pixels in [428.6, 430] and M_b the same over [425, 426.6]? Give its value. 18.1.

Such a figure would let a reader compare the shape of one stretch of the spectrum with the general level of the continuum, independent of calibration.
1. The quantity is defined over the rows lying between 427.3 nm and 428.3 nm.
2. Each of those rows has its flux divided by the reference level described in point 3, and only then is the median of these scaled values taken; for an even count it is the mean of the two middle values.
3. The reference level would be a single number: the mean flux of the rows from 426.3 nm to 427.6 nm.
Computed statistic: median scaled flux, 1.01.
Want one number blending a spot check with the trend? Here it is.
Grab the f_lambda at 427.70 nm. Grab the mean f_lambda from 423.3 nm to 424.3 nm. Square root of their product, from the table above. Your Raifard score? 19.3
